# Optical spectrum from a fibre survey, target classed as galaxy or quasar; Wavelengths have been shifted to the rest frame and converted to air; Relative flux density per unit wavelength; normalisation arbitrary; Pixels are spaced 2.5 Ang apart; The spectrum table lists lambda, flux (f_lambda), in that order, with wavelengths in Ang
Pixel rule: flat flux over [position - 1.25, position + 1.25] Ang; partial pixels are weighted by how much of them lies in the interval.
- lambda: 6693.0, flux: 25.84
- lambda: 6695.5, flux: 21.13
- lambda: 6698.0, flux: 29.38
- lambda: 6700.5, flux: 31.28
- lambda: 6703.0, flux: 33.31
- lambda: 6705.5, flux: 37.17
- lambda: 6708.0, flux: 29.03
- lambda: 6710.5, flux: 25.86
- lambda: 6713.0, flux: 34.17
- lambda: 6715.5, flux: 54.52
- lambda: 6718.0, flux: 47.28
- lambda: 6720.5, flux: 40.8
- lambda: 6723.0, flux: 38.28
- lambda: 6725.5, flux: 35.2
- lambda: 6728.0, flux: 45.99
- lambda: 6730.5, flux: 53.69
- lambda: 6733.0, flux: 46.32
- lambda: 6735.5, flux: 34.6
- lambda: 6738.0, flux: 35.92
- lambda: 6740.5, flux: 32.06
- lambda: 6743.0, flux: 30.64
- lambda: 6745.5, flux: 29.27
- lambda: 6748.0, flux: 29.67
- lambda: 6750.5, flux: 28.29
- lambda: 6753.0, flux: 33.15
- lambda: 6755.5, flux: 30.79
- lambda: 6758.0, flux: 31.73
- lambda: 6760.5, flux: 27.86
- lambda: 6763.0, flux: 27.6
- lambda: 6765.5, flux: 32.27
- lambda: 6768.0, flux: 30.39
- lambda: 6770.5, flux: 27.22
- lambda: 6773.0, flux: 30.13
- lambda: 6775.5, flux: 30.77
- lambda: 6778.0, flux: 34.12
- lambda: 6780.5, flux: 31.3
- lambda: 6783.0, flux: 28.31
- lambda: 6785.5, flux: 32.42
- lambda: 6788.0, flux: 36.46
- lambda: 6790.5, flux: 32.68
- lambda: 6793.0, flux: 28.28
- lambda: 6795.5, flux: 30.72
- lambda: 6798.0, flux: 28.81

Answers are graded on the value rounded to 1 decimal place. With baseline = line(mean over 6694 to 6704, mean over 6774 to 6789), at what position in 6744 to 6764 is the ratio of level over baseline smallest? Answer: 6763.0 Ang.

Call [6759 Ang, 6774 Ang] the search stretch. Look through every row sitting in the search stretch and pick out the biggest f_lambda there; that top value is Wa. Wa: 32.27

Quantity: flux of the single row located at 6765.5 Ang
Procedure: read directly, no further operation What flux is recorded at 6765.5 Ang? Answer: 32.27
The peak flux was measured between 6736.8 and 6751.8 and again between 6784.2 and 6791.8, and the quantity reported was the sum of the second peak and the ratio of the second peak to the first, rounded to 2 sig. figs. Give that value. 37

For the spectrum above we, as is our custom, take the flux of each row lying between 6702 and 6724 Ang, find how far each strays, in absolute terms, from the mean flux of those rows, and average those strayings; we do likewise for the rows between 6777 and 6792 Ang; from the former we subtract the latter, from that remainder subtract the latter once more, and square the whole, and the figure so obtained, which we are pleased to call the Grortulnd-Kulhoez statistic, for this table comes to 8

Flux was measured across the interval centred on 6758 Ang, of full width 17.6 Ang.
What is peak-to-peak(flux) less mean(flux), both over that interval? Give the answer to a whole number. -25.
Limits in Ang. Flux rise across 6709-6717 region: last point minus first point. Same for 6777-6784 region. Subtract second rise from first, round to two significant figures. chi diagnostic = 34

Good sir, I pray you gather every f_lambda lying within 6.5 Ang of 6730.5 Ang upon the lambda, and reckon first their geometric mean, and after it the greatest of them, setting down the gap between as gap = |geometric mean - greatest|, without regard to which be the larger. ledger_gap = 11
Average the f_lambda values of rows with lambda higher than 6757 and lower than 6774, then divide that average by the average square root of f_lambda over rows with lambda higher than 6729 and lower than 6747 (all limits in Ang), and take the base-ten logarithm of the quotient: 0.69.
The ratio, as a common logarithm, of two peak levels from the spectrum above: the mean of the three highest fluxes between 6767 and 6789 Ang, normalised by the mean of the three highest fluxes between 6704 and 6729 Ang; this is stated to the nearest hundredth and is -0.16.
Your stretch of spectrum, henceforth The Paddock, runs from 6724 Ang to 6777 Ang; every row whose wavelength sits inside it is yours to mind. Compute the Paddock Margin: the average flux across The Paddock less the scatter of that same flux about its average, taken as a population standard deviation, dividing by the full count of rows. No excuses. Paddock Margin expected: 26.8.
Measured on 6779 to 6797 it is 28.8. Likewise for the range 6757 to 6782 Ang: 28.2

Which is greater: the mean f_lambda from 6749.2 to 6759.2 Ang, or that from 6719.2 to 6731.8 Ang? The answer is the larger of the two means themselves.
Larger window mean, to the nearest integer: 43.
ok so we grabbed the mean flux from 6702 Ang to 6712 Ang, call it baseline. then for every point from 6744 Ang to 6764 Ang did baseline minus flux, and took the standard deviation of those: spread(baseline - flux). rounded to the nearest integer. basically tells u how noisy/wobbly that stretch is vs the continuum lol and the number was 2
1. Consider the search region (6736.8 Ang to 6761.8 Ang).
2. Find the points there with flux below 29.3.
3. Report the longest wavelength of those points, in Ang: 6760.5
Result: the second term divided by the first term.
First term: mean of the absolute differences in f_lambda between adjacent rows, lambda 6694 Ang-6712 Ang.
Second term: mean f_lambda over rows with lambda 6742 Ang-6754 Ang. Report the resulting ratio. 7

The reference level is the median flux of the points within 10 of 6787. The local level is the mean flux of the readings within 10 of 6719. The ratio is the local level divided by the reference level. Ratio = 1.26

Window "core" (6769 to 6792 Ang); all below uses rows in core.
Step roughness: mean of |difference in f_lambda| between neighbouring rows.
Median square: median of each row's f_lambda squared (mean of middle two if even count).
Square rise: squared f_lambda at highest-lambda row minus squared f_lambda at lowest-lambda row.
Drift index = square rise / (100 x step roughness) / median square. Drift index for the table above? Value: 0.0011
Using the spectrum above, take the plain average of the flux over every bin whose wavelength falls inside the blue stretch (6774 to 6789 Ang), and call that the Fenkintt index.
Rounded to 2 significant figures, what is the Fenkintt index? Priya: 32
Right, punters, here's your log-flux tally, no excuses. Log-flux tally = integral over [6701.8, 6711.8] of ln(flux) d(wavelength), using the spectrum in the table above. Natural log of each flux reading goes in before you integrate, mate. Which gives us 34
